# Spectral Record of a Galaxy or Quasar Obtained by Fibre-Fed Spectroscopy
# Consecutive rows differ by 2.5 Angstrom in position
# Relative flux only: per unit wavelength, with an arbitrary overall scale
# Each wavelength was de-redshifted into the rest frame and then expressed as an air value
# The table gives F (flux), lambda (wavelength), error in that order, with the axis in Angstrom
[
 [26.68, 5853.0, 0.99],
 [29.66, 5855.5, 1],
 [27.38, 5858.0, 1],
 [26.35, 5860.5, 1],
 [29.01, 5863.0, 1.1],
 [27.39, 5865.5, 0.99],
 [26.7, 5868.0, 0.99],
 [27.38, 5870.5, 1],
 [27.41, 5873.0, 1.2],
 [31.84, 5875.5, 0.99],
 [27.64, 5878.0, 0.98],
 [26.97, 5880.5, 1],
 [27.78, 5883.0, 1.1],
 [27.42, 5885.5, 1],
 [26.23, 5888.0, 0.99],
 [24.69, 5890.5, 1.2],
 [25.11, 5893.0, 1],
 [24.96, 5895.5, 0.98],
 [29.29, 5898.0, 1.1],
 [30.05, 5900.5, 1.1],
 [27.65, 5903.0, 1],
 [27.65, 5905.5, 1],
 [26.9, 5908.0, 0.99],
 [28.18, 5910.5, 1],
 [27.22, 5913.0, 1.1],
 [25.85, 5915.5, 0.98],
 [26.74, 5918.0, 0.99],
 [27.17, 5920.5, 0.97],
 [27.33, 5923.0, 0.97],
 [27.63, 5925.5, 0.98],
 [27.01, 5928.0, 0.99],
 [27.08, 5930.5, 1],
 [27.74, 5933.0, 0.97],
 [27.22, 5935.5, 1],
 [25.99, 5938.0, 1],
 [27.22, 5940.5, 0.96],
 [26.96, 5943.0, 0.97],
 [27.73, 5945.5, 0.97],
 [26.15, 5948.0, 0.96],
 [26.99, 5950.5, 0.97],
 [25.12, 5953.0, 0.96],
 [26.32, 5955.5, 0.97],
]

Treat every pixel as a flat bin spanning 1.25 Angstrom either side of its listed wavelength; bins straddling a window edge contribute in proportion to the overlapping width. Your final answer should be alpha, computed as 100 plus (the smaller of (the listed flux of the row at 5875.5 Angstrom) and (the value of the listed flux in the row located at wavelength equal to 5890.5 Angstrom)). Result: 124.7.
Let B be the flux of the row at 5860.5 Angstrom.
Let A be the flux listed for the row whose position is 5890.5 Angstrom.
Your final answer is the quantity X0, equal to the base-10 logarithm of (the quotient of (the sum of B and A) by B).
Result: 0.287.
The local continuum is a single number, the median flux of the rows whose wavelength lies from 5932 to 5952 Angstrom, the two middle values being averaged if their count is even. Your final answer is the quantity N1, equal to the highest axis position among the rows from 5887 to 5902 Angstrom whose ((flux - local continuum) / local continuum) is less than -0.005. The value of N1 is 5895.5 Angstrom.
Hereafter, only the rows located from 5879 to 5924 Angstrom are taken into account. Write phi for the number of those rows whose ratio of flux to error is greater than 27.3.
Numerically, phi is 7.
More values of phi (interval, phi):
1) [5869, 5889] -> 4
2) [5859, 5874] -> 2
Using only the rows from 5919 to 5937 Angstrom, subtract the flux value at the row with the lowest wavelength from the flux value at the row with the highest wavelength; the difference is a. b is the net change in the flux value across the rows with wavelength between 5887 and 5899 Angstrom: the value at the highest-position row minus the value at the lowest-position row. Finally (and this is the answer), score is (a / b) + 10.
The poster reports 10.0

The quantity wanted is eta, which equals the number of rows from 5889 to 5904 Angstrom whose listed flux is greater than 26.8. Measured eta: 3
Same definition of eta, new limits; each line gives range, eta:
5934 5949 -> 4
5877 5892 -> 4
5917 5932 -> 5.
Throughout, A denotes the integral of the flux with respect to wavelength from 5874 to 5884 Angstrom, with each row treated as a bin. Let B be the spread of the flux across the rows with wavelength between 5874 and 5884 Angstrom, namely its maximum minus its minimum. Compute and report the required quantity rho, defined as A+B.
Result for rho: 290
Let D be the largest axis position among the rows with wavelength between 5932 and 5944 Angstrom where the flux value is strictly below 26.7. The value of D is 5938.0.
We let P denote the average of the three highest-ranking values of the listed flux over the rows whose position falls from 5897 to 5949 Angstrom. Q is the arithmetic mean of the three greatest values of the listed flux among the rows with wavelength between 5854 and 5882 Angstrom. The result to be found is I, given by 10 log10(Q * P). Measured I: 29.4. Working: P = 29.2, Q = 30.2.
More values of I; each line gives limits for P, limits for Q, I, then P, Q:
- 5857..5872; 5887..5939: 29.1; 27.9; 29.2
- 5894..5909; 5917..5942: 29.0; 29.0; 27.6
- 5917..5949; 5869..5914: 29.3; 27.7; 30.4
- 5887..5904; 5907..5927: 29.1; 29.0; 27.7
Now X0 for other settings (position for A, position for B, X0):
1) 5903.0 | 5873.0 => 0.303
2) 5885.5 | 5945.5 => 0.299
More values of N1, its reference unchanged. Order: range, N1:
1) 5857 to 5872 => 5868.0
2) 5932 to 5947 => 5943.0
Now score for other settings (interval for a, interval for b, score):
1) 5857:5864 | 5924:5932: 7.0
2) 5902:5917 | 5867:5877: 9.6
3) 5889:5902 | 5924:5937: -3.1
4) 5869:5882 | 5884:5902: 9.8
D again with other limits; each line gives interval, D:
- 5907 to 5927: 5915.5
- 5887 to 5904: 5895.5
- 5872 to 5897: 5895.5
